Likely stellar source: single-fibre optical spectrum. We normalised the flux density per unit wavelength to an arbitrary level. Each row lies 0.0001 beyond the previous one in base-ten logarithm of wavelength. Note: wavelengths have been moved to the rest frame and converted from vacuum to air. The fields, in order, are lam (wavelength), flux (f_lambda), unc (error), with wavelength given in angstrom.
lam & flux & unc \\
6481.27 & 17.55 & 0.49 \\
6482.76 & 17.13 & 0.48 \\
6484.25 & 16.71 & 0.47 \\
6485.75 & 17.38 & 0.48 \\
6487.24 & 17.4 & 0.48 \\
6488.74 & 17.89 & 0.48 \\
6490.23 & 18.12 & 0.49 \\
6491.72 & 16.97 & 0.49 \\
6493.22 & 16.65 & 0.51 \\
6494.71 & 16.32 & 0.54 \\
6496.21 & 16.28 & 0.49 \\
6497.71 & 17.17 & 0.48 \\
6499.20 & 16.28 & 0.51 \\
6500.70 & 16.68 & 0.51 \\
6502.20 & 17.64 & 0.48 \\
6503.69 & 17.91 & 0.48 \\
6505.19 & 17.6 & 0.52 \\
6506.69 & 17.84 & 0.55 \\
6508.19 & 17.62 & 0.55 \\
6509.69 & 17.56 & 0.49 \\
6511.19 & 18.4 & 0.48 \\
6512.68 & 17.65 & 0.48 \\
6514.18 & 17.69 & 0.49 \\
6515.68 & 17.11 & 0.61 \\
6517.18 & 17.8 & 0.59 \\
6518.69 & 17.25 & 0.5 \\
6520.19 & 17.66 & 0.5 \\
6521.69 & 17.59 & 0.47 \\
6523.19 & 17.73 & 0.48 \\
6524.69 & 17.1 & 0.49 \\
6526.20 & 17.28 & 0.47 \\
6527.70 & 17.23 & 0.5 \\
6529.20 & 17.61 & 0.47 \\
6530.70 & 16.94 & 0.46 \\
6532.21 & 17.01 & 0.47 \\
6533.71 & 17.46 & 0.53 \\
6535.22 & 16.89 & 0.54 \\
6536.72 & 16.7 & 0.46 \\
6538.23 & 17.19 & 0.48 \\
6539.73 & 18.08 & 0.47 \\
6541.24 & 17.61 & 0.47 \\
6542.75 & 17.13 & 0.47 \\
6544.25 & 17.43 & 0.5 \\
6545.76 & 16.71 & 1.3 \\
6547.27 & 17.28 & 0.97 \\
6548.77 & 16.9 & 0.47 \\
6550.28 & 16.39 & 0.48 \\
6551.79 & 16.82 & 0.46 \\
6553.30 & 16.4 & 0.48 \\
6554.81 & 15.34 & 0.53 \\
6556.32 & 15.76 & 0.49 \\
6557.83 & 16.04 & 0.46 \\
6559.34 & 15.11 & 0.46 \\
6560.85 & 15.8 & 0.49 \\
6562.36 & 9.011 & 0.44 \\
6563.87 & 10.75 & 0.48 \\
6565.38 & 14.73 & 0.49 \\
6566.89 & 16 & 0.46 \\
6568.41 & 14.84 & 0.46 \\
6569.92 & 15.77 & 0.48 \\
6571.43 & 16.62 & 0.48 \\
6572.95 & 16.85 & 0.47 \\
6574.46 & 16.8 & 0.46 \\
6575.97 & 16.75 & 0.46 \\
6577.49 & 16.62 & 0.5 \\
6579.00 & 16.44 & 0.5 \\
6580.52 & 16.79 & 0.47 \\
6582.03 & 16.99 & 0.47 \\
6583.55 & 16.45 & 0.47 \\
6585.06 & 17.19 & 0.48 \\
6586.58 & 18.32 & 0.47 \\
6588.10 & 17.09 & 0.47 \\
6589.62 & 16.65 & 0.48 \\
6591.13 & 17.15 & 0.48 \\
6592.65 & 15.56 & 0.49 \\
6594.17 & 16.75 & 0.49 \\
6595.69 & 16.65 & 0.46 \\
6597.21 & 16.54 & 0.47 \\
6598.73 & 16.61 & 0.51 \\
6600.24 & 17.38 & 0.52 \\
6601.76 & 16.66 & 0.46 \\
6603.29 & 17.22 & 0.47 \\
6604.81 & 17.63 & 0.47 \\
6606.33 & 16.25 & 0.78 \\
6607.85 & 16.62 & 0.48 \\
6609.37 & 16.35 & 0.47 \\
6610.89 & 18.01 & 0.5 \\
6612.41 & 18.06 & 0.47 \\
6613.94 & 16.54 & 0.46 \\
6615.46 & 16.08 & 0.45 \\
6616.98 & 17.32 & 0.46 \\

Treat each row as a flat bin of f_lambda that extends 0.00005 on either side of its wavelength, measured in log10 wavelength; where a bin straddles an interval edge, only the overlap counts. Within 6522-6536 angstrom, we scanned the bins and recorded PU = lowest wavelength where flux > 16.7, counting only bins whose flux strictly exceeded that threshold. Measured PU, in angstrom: 6523.19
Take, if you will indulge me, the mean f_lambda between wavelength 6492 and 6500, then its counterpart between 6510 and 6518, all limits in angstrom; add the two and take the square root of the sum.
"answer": 5.85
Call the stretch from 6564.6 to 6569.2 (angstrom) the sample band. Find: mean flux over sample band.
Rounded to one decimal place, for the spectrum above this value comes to 15.2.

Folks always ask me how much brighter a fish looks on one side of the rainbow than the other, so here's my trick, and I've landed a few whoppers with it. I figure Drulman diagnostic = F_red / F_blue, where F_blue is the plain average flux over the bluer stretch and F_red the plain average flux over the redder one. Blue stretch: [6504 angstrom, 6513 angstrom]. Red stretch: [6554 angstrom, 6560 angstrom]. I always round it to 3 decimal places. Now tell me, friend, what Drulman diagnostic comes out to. 0.875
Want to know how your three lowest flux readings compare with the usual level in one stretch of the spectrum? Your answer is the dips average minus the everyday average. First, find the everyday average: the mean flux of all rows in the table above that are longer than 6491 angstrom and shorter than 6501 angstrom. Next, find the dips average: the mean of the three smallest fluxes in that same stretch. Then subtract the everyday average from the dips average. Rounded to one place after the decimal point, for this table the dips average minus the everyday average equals -0.3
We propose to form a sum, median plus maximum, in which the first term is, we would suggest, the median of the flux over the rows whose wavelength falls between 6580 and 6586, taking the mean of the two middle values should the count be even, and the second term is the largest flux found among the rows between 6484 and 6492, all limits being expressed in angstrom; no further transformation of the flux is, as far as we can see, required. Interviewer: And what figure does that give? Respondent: 35.0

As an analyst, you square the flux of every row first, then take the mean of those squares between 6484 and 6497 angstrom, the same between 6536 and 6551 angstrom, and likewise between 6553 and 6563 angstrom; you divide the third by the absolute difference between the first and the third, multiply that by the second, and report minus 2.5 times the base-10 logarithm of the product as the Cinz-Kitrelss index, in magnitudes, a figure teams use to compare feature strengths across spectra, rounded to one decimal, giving -7.5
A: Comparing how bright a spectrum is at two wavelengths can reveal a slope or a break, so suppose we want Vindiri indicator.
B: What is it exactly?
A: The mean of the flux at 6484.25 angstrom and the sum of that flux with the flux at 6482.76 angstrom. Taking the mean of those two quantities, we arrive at 25.3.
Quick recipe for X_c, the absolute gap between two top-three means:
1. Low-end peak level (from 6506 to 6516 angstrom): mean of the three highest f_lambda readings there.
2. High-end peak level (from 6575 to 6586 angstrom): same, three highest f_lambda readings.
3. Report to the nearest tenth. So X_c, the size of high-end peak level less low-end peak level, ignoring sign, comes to 1.0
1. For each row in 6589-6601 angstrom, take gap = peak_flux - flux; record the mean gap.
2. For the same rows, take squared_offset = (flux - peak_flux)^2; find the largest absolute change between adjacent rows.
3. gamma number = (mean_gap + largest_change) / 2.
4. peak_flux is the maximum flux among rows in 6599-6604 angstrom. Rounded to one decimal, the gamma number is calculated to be 2.0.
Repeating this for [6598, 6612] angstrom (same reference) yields 0.8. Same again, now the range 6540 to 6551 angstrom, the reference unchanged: 0.5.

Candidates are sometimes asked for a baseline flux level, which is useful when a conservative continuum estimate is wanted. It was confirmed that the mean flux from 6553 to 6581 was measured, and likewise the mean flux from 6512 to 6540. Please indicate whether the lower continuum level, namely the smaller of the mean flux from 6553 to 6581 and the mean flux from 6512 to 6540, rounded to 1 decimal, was 15.4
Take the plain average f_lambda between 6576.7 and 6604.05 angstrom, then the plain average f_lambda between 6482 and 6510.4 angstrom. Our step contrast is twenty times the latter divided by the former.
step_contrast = 20.5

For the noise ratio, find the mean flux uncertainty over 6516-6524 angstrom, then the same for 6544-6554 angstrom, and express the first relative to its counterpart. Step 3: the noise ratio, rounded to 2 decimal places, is 0.76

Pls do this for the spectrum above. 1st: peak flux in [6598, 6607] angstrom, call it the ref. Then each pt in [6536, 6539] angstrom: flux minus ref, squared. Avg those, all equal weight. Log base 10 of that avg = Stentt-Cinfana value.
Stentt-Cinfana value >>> -0.28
